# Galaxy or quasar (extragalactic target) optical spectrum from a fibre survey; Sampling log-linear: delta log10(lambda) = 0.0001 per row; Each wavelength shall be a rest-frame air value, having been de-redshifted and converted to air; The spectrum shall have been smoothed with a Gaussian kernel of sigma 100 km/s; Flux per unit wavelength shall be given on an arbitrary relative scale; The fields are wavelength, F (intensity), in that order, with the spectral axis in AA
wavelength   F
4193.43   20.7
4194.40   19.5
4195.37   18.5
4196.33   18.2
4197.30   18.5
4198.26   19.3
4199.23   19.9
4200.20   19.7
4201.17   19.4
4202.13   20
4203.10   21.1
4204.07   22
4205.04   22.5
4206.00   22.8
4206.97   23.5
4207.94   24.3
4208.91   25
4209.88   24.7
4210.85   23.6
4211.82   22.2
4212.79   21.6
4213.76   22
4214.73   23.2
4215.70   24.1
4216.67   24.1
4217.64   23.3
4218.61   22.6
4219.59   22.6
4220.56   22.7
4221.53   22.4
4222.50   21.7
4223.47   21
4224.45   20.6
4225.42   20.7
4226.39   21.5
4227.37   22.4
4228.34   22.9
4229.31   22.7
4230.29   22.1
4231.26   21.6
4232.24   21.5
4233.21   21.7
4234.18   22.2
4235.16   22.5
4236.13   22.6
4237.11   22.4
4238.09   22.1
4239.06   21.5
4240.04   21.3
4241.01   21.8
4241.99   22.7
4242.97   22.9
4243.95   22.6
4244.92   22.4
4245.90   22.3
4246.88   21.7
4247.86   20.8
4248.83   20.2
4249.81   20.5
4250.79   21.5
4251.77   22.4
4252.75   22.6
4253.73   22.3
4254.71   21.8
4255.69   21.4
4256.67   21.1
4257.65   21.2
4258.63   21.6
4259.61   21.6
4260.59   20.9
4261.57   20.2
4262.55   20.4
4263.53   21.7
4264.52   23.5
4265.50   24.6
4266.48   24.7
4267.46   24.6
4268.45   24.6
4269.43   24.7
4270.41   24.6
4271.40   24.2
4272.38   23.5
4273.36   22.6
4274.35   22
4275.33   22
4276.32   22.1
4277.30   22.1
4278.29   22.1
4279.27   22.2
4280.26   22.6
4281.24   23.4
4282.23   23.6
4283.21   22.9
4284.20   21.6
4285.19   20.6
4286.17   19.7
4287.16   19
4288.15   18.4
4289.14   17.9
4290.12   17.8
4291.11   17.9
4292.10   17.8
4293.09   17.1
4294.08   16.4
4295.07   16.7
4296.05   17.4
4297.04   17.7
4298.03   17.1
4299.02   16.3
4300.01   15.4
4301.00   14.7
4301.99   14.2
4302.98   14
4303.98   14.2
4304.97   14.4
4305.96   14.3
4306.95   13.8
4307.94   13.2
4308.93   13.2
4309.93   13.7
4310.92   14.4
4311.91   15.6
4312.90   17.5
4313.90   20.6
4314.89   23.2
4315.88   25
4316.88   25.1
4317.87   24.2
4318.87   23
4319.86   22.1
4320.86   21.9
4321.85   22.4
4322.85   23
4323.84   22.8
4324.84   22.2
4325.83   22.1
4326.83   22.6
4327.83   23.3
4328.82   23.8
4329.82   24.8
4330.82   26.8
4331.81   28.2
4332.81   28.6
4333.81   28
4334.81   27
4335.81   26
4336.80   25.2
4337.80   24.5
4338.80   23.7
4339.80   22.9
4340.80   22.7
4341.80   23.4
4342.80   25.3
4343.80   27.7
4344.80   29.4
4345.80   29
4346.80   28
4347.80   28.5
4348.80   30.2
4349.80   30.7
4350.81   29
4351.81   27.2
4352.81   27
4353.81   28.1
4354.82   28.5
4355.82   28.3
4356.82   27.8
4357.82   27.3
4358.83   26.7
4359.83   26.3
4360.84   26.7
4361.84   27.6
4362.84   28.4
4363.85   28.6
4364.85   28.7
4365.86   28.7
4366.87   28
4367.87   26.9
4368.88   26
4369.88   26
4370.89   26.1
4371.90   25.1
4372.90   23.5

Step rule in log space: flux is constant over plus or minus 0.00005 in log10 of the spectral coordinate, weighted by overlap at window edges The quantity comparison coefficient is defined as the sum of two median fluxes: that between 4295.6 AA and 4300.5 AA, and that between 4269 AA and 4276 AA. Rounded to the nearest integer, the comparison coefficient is 41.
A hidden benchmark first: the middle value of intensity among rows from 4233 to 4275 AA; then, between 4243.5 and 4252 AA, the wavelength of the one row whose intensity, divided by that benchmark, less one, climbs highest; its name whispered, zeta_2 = 4243.95 AA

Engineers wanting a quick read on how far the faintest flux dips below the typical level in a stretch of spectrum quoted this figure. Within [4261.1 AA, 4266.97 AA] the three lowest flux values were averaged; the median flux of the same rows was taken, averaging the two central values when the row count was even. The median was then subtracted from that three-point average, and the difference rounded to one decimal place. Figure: -1.8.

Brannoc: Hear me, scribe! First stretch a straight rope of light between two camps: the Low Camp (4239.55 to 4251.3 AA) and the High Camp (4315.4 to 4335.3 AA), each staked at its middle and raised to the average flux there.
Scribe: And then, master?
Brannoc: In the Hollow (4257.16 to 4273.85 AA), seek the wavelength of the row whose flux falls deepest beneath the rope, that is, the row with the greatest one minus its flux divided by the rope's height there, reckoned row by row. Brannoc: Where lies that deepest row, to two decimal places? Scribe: 4261.57 AA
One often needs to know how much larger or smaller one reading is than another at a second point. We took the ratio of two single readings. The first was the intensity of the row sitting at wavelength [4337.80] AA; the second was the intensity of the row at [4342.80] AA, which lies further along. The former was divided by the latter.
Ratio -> 0.97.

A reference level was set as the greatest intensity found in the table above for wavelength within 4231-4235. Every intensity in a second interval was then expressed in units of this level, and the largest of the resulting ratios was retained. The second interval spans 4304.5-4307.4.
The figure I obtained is 0.65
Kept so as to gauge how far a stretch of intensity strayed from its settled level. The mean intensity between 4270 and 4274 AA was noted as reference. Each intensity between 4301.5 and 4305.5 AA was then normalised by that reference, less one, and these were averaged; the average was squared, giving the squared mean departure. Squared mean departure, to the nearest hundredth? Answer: 0.16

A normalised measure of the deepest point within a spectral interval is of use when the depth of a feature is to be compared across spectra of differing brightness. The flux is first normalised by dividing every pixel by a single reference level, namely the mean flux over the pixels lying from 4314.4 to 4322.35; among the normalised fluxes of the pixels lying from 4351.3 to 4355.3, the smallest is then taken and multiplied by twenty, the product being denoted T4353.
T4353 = 23.1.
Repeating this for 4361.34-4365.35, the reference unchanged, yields 23.6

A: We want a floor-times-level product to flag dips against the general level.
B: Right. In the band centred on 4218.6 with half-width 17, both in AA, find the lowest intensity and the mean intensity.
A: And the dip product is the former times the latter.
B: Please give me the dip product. 449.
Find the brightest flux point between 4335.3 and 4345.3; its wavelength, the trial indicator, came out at 4344.80 AA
